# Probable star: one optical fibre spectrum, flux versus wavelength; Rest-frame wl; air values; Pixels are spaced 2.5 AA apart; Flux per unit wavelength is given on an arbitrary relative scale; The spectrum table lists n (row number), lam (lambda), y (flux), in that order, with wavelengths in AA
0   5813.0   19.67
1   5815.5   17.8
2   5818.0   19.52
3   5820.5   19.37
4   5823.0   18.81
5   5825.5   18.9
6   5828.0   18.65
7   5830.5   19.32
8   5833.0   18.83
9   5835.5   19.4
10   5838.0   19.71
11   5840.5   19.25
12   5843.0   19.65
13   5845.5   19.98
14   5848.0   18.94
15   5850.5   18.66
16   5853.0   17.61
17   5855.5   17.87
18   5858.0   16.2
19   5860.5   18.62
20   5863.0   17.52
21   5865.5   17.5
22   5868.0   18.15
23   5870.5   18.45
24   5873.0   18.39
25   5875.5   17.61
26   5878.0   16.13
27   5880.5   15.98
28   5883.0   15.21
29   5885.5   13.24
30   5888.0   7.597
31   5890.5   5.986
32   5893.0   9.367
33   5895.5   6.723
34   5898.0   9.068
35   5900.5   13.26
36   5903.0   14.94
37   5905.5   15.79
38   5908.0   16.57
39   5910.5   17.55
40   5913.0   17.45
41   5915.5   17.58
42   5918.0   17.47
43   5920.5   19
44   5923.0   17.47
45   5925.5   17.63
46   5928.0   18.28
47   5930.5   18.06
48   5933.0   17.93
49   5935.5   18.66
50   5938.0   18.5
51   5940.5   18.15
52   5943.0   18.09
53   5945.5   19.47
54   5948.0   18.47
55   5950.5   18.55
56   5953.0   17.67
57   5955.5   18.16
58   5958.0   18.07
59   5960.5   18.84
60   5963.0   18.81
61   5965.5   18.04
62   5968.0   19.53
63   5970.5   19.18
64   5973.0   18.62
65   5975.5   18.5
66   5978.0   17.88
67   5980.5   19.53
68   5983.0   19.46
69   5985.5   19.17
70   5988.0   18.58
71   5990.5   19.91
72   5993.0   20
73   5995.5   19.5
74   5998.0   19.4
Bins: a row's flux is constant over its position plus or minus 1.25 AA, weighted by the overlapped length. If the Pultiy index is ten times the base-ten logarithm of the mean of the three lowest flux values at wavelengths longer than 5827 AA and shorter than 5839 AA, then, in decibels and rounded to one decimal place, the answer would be 12.8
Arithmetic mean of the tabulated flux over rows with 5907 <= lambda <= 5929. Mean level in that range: 17.7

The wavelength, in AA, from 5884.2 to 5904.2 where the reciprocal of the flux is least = 5903.0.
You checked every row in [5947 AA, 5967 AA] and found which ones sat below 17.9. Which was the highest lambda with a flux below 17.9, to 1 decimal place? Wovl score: 5953.0 AA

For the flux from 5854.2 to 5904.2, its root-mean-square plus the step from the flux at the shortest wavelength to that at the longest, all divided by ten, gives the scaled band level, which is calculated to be 1.2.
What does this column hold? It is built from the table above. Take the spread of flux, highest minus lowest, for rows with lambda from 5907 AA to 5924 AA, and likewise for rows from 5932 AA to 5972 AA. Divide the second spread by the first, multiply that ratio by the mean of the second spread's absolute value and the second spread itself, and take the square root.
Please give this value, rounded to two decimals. 1.19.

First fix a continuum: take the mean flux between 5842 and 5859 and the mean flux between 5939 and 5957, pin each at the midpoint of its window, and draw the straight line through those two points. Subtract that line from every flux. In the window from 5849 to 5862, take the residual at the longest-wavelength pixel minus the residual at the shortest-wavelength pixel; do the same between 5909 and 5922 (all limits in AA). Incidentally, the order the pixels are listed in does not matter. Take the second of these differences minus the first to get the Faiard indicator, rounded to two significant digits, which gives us 1.5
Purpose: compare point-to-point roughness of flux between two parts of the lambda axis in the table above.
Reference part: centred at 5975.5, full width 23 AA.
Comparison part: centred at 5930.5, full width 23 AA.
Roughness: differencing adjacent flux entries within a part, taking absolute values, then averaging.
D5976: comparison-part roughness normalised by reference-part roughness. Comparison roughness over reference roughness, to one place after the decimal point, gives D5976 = 0.8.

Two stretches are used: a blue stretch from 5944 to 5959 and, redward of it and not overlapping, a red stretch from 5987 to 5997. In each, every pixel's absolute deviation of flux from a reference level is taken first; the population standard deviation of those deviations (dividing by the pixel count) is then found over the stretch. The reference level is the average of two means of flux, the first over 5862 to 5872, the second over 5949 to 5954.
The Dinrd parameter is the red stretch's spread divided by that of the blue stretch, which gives 1.2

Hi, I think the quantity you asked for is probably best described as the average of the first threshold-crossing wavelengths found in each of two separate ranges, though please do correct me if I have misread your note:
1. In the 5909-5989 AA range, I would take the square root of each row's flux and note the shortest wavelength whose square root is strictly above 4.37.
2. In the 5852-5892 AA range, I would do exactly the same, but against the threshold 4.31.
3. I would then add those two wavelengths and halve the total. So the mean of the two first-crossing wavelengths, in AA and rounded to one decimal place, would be 5903.0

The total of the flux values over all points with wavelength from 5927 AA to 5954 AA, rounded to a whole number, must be 202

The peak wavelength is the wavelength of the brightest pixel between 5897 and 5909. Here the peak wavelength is 5908.0 AA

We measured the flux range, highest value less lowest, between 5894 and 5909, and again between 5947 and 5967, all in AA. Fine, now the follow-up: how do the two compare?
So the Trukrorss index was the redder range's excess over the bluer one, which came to -8.7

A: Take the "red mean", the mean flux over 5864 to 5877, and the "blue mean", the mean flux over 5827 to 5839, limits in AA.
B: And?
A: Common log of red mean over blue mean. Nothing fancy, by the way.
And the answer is -0.03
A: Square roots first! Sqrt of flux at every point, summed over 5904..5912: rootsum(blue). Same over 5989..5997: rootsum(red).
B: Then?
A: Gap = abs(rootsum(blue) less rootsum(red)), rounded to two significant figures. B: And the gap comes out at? 1.1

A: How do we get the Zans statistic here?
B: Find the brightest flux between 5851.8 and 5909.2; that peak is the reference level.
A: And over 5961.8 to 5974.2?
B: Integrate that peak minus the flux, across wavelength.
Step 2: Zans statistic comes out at -3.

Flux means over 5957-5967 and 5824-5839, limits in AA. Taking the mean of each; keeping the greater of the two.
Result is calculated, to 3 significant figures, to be 19.1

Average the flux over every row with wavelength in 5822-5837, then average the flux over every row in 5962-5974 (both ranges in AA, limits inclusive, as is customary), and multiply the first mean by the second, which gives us 358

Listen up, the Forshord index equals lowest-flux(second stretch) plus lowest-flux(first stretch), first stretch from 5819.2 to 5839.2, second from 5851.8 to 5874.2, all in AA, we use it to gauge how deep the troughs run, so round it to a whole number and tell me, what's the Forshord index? 35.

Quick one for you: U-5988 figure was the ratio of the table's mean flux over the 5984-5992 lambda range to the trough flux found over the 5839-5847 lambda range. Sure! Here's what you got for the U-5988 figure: 1.00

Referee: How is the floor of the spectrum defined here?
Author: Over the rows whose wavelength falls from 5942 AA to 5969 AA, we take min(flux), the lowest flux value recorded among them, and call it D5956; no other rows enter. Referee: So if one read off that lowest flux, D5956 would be 17.67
